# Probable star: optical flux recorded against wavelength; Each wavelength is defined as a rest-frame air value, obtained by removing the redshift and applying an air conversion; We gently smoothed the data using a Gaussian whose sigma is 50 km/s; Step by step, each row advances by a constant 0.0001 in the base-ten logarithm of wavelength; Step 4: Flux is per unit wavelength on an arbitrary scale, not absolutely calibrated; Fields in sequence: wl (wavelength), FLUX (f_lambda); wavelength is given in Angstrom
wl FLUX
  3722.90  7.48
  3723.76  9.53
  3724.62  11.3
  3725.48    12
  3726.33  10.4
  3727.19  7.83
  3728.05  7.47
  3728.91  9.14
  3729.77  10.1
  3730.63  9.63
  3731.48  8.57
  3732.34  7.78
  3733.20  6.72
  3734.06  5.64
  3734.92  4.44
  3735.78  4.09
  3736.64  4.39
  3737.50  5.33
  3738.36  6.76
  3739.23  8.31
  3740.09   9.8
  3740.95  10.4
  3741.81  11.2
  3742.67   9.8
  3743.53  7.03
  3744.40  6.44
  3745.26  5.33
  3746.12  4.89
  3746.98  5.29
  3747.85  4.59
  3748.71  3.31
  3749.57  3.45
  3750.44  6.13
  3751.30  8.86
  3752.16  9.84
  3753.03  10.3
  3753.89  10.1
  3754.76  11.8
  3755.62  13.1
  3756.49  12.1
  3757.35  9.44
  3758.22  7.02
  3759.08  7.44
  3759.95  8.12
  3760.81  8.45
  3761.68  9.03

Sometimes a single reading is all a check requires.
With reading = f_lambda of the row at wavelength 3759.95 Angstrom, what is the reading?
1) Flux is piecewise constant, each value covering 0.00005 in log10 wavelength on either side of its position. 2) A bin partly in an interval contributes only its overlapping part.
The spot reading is 8.12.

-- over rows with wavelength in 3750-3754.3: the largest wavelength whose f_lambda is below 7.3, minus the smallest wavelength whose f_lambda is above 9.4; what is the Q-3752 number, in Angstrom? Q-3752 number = -1.7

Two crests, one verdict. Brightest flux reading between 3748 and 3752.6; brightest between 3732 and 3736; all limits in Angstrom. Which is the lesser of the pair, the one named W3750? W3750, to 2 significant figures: 7.8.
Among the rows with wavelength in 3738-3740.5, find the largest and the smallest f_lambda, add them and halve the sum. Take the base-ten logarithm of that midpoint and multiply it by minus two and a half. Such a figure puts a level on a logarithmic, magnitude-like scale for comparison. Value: -2.30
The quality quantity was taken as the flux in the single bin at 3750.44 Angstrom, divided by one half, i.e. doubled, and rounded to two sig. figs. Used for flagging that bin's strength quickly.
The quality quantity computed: 12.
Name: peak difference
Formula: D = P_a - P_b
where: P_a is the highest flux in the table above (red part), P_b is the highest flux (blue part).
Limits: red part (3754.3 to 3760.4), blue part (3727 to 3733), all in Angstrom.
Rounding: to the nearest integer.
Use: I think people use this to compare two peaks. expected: 3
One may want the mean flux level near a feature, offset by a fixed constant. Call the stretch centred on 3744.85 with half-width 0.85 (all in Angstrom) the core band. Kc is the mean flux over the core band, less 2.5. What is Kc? 3.4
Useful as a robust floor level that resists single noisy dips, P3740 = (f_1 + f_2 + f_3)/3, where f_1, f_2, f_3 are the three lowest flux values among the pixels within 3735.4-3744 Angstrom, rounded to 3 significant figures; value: 4.60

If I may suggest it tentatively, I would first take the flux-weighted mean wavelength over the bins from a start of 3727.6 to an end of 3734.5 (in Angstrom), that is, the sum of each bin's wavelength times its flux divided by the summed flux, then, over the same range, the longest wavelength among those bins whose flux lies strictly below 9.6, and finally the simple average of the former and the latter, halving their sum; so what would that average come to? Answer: 3732.4 Angstrom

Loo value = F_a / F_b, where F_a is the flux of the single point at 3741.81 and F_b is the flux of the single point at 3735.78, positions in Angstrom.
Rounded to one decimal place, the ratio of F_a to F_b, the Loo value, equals 2.7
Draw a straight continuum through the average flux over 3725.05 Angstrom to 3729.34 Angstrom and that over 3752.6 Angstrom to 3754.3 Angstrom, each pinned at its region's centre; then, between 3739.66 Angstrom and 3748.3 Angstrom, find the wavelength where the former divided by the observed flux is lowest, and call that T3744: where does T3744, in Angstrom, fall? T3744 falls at 3741.81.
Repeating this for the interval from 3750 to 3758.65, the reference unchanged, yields 3755.62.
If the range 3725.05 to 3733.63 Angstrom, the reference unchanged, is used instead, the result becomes 3725.48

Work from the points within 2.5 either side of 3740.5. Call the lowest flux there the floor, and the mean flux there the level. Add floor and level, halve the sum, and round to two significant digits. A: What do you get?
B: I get 8.1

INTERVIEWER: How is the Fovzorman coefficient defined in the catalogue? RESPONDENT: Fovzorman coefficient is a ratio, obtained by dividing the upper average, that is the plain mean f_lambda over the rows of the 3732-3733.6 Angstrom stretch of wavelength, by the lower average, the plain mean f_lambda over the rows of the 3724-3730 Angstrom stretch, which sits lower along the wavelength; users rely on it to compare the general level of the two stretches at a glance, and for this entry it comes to 0.74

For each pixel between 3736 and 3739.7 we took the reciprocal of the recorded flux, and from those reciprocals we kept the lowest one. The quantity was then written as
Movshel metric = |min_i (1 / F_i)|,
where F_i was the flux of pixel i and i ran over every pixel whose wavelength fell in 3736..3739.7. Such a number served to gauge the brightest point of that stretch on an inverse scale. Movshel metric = 0.120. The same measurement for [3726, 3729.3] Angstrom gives 0.096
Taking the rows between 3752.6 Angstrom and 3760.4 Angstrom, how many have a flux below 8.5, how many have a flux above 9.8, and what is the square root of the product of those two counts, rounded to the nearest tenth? 3.9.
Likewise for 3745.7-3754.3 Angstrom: 4.2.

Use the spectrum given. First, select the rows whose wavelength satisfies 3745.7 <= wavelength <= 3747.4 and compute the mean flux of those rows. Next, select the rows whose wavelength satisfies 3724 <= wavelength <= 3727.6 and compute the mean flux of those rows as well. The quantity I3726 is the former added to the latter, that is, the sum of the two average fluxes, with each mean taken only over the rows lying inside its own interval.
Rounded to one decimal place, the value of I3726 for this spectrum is 15.5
